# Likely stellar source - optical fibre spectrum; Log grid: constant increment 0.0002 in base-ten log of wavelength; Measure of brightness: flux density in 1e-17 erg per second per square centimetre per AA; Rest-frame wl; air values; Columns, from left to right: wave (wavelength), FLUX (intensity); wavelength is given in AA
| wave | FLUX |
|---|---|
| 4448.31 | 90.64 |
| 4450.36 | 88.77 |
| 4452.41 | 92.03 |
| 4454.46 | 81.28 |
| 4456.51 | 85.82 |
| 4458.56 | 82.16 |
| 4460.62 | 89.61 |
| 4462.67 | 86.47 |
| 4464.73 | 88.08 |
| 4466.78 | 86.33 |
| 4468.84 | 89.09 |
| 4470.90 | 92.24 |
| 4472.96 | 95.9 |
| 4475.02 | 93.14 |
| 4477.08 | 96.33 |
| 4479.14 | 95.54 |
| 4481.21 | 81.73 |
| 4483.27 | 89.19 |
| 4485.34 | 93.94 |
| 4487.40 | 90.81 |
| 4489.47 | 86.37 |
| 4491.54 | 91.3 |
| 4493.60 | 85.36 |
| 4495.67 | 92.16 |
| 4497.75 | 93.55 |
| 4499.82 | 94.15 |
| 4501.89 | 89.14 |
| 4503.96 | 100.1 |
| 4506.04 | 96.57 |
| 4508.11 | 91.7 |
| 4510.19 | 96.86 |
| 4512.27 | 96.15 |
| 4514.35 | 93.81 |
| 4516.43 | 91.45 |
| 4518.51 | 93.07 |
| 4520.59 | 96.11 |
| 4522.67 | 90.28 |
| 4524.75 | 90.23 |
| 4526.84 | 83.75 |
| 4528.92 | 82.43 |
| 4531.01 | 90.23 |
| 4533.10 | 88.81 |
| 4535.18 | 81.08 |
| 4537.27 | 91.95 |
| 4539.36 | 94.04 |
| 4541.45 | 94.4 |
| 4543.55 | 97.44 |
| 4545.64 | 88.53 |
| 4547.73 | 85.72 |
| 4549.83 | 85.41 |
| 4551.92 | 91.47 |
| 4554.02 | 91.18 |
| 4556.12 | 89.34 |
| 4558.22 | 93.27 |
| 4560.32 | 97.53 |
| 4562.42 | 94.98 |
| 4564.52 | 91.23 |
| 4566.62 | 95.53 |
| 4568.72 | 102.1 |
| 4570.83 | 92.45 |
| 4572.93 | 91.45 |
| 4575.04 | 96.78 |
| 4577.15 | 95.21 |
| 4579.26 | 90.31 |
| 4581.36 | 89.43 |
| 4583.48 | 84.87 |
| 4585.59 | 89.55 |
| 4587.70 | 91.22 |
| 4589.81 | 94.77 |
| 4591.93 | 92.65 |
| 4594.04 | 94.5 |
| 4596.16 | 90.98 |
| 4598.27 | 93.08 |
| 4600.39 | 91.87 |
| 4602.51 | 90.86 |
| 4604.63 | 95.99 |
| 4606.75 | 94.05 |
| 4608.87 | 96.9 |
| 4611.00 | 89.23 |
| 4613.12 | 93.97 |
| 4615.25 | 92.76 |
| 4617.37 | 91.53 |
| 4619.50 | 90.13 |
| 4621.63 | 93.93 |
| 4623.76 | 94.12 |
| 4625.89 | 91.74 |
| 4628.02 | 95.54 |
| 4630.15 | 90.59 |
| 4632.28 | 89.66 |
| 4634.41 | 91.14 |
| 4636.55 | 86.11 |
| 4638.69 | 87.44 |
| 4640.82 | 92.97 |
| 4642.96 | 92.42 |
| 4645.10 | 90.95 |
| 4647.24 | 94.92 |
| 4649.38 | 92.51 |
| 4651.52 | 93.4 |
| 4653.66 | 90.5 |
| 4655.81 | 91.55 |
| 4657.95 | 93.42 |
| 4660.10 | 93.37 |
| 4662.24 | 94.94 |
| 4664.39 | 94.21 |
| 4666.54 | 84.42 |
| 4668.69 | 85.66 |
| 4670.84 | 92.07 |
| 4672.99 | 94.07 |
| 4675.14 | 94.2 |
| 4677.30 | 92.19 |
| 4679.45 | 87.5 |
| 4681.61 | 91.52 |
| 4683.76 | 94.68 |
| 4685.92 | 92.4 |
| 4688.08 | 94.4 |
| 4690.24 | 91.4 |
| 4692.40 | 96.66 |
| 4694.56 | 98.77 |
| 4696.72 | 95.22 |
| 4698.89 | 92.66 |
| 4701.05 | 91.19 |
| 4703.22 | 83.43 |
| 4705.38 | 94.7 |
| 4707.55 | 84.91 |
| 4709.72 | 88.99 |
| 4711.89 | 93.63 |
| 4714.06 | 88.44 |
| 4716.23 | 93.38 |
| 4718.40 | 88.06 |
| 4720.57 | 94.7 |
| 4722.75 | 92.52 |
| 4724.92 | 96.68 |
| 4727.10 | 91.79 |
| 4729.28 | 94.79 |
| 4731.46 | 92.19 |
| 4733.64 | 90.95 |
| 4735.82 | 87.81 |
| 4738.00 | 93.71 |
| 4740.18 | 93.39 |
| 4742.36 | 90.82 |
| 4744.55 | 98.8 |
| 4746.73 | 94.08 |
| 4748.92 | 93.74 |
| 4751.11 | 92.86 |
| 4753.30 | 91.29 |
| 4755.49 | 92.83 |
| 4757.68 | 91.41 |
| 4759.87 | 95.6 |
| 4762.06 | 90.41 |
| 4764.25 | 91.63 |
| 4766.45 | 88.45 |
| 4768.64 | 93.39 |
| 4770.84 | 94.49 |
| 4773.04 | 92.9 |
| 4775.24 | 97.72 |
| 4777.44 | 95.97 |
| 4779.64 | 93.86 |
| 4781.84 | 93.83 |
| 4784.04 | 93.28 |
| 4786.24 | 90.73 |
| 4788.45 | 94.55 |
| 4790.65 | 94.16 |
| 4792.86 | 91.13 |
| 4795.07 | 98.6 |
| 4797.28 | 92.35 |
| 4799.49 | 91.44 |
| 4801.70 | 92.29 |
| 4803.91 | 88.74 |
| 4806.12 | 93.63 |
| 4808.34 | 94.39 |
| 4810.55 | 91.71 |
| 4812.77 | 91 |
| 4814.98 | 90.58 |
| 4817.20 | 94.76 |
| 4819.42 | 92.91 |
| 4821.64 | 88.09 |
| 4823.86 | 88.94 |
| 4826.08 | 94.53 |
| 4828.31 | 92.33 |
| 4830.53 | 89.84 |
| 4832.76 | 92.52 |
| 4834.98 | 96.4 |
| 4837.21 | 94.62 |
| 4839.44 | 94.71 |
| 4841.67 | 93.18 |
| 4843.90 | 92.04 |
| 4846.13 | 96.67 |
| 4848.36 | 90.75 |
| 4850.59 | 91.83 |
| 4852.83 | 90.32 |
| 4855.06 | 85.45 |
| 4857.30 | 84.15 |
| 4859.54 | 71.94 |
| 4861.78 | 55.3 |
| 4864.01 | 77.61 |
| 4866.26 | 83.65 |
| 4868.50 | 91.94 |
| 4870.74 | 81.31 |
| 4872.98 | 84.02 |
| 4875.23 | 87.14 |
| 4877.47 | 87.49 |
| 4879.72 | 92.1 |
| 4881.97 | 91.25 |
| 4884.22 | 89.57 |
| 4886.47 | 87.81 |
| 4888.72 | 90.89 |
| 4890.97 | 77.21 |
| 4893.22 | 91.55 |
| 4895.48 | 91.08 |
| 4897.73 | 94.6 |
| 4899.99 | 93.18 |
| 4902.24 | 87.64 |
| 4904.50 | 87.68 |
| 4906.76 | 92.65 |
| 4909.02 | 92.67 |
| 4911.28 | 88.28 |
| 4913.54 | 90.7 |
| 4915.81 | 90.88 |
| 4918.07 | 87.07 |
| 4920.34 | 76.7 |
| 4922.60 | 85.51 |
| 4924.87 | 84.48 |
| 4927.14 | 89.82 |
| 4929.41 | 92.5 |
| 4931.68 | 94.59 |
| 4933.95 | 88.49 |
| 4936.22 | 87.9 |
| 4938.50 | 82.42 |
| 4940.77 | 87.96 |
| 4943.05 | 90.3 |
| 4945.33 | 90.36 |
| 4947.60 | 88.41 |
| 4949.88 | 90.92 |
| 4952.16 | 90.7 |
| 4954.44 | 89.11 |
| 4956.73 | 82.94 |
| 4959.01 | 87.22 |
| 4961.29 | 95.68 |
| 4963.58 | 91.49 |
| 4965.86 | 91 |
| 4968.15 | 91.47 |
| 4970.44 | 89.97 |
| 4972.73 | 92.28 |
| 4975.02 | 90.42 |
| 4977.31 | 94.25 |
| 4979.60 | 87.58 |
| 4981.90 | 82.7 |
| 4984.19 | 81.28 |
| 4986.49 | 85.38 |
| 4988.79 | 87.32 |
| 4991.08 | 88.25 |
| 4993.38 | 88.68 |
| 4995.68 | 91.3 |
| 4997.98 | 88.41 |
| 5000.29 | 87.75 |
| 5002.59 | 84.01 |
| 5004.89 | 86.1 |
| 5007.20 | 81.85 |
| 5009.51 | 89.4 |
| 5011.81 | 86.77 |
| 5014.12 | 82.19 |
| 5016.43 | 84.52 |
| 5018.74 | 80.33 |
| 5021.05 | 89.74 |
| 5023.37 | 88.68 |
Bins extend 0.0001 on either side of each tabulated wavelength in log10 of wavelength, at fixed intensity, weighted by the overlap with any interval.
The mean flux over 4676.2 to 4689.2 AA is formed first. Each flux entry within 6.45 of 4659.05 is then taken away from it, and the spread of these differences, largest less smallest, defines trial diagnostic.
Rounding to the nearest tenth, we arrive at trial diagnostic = 4.4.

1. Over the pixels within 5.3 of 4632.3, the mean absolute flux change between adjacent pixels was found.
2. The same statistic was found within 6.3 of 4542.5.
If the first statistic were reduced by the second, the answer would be -0.3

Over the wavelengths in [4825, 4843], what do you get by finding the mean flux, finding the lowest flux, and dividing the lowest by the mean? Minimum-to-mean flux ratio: 0.961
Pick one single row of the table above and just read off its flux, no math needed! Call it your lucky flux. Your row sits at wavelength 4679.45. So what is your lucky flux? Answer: 87.5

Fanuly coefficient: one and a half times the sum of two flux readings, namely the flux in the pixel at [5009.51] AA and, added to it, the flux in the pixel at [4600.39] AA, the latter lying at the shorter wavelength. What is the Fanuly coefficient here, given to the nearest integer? 272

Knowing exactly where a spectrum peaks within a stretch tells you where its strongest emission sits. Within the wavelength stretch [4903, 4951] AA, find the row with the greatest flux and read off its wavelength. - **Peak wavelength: 4931.68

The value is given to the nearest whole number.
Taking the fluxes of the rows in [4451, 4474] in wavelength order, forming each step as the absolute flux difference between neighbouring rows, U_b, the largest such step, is 11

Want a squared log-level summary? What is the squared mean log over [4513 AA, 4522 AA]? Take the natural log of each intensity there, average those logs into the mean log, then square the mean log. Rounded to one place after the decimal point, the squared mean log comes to 20.6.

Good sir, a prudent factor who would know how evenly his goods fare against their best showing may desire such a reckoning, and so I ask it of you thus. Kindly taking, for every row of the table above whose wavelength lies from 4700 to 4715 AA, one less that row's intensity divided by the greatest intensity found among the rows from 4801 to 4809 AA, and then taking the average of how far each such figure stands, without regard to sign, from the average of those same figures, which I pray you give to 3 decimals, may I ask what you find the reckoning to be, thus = 0.035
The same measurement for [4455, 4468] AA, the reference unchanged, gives 0.017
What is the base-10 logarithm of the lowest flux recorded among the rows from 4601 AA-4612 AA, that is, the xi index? 1.95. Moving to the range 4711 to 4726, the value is 1.94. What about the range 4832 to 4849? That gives 1.96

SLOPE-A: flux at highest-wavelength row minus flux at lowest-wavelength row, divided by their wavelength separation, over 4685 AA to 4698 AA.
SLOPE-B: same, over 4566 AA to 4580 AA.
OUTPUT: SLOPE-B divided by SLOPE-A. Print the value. -1.6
